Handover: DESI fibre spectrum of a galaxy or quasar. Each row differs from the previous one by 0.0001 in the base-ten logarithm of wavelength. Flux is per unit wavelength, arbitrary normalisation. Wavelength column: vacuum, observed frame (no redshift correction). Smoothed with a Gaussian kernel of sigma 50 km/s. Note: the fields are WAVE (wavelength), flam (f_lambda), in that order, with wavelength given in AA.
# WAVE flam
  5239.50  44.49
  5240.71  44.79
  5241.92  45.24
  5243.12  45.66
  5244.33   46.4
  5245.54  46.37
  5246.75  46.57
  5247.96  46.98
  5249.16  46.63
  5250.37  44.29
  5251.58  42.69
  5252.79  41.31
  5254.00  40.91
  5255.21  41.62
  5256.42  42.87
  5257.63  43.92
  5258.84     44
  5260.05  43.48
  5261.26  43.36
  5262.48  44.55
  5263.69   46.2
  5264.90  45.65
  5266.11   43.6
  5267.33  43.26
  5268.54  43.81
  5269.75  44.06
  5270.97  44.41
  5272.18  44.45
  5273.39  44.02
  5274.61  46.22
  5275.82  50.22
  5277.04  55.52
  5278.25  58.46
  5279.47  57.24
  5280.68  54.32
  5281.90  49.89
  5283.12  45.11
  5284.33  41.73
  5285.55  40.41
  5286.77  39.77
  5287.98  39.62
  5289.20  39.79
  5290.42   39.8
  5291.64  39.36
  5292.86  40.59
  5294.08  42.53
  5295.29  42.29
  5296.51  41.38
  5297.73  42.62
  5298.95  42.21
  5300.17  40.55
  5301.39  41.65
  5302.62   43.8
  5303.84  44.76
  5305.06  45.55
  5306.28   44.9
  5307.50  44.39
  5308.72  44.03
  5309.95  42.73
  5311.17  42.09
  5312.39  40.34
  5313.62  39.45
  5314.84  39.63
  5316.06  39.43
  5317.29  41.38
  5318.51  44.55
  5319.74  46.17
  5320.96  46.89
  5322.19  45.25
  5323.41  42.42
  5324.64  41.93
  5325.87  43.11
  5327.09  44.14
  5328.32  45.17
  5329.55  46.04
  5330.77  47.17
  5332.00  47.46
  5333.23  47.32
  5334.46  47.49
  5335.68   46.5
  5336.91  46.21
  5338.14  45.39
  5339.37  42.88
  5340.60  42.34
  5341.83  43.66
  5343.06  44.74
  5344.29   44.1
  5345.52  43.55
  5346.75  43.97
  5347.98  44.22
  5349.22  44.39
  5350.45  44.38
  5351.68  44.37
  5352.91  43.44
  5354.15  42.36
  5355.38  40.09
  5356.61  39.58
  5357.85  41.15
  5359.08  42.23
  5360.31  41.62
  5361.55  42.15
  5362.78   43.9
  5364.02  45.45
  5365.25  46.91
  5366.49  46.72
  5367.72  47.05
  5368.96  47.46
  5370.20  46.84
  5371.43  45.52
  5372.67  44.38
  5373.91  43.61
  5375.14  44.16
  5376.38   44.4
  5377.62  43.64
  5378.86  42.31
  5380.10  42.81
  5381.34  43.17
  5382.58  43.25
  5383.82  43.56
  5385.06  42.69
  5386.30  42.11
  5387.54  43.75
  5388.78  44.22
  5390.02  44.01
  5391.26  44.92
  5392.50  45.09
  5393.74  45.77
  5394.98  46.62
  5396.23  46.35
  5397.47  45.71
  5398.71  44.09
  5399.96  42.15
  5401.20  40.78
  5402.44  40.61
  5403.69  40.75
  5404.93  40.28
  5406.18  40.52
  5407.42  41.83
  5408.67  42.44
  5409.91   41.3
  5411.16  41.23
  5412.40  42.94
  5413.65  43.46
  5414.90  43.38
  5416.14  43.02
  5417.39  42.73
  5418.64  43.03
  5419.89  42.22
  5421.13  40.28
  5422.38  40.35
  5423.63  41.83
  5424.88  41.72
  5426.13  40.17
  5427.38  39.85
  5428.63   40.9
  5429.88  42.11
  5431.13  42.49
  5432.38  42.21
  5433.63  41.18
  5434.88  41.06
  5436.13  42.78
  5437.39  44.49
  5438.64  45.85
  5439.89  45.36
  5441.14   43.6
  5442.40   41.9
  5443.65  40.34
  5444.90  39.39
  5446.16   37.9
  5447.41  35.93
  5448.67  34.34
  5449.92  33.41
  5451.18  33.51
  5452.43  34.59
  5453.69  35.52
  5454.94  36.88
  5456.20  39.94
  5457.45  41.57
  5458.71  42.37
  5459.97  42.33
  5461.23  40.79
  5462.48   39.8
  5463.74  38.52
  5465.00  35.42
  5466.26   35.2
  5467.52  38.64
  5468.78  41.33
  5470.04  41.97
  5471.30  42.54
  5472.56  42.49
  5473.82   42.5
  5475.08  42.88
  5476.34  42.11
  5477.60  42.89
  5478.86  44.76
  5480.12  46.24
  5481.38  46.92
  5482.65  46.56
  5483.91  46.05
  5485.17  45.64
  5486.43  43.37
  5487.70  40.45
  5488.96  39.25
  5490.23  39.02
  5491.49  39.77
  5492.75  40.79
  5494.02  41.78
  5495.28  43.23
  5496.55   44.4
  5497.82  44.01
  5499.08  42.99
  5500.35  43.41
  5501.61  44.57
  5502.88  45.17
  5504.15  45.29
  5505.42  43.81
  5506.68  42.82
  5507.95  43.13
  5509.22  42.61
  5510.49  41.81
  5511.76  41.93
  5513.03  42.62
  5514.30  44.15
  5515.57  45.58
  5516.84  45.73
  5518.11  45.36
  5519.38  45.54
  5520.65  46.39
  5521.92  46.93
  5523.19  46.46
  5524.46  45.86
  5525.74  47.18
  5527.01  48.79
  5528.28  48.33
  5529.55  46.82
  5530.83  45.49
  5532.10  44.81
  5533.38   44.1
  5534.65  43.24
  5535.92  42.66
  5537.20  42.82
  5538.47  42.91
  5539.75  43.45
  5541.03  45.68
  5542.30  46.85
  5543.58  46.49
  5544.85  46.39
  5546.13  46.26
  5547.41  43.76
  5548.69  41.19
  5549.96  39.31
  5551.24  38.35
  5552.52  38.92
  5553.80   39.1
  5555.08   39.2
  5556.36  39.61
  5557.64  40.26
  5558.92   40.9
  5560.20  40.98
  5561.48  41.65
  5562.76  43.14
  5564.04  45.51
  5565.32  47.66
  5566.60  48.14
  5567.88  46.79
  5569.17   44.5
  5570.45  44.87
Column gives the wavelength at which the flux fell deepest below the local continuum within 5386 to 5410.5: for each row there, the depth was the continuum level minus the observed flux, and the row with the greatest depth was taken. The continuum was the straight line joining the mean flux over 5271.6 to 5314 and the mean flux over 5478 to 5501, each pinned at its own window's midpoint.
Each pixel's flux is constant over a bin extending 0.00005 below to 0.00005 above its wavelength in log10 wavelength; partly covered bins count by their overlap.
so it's 5404.93 AA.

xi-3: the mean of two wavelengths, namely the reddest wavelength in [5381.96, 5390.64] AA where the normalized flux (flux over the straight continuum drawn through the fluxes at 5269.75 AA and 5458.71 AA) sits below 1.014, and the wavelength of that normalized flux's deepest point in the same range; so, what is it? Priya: 5386.3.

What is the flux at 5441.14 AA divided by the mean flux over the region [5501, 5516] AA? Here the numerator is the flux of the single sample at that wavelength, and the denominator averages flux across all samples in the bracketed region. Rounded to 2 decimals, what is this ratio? 1.00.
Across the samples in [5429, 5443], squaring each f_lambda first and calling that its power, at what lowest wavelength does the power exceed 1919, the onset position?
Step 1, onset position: 5437.39 AA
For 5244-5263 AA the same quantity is 5244.33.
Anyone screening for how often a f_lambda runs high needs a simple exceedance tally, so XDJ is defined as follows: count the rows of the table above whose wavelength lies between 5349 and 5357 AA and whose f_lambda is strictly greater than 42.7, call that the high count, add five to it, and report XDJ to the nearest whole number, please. 9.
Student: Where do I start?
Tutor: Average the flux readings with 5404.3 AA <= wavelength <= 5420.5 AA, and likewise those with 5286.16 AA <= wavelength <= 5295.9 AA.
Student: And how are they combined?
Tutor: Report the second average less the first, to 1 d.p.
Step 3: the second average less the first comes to -1.7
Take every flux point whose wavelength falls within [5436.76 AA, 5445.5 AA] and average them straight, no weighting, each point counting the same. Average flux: 43.0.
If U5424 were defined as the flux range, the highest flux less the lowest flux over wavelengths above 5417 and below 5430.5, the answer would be 3.2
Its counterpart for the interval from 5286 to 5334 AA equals 8.1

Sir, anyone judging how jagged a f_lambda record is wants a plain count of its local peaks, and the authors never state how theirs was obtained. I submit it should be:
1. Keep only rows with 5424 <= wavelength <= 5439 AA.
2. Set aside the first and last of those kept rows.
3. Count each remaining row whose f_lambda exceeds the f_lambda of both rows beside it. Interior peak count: 1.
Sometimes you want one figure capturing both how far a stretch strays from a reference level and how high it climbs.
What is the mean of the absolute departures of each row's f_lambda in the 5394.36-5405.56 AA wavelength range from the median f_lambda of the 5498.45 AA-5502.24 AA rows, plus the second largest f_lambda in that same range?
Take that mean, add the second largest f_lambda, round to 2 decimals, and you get 48.75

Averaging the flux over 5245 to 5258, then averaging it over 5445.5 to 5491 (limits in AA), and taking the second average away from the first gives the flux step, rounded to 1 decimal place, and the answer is 3.6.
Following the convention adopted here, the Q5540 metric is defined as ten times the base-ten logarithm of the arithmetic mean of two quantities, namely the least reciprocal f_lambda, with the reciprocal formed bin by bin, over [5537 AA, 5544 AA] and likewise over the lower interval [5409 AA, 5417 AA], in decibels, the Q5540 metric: -16.5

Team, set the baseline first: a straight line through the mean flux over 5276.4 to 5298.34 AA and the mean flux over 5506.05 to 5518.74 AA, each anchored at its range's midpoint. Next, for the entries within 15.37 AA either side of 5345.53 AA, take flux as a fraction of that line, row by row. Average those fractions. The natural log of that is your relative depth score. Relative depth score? -0.014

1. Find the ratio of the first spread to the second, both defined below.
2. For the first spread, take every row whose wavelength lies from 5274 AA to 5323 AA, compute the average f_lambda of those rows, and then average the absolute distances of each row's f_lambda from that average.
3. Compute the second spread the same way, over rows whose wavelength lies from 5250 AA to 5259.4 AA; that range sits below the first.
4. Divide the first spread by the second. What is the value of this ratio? 3.4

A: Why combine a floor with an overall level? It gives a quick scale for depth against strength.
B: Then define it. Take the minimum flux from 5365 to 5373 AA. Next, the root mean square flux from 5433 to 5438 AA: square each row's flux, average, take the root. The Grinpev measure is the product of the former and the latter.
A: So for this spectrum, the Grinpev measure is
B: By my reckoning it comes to 1882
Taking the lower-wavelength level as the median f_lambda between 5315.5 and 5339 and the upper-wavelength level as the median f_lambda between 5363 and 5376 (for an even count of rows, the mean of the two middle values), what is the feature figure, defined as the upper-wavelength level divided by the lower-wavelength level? 1.02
